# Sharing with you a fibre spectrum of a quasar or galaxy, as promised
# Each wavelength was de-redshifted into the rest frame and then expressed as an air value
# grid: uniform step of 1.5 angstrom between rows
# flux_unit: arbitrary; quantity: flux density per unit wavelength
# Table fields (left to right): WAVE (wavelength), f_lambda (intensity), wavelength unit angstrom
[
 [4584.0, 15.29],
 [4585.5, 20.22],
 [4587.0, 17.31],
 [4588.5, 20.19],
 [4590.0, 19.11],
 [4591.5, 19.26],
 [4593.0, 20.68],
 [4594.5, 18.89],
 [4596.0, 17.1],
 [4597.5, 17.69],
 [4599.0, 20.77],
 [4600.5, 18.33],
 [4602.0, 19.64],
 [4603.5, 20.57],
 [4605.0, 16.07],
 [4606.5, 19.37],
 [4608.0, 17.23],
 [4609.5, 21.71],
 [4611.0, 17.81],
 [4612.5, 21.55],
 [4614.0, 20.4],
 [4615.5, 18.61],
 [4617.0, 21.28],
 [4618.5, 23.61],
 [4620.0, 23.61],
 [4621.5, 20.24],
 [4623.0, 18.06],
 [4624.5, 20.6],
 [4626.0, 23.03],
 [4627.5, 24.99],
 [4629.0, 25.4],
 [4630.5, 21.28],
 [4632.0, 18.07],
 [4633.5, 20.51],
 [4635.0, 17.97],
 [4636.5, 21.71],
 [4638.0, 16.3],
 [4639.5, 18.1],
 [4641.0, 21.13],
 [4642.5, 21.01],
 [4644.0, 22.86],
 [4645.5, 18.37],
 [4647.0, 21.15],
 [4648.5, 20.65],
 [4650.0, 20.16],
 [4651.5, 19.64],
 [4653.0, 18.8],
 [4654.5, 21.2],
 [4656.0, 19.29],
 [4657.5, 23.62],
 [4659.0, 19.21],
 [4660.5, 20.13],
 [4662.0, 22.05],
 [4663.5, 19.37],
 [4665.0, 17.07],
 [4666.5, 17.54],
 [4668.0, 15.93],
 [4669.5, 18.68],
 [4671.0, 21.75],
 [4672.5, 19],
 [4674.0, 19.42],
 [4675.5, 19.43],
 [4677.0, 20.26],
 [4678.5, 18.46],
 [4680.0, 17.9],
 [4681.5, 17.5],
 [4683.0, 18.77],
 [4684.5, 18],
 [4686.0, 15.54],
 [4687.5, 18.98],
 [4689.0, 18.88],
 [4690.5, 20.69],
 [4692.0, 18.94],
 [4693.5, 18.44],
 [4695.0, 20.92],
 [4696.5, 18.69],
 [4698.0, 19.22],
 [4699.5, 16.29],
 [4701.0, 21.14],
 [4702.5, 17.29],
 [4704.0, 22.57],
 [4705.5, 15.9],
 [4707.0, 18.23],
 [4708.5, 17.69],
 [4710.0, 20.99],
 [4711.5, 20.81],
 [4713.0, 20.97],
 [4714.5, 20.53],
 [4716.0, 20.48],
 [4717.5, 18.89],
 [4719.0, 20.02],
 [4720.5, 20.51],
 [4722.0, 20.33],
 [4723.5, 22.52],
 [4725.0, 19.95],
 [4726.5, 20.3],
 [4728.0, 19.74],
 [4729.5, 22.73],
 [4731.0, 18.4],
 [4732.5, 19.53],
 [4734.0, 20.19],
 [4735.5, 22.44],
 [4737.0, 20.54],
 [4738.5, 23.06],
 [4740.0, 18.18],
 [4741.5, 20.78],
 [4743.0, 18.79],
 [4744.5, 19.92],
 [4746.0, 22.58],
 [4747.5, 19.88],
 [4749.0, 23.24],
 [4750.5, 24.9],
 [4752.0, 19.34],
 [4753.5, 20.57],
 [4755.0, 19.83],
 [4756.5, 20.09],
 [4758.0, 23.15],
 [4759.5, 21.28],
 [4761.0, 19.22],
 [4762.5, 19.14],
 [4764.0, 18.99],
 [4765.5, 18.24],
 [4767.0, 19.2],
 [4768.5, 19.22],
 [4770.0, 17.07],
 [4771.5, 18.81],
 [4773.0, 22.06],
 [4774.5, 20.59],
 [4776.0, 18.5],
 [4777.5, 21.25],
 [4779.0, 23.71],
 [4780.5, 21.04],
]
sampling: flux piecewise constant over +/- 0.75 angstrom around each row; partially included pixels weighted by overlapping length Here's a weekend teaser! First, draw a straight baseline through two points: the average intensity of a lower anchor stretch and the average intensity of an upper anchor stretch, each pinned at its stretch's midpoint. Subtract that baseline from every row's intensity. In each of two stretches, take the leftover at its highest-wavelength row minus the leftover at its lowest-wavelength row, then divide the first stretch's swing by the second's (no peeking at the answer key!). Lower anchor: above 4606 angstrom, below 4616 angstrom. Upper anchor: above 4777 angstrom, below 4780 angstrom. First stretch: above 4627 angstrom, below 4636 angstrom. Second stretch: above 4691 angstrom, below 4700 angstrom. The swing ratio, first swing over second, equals 2.57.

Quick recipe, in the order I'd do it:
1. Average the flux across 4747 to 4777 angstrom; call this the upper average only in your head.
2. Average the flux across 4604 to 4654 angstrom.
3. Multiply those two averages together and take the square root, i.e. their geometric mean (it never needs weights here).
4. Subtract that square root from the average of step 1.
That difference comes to -0.1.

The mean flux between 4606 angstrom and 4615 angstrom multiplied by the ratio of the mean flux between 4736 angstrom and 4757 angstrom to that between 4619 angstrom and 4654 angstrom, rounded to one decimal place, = 19.9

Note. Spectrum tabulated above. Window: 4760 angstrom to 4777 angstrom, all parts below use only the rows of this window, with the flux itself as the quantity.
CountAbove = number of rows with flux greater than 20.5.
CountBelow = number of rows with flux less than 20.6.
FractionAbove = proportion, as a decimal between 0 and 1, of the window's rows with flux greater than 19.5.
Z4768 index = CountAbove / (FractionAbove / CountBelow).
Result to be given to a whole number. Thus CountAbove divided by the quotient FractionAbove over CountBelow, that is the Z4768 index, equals 110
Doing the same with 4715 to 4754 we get 245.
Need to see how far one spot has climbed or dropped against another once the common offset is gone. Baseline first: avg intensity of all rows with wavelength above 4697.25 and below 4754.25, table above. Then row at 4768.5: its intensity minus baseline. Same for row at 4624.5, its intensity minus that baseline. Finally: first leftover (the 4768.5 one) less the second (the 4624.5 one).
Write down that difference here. -1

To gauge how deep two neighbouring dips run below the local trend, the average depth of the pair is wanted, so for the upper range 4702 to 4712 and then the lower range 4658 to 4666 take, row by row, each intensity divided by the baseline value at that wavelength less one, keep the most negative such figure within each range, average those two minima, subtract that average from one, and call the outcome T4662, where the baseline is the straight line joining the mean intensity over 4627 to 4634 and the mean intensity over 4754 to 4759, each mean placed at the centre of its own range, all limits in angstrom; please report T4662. 1.24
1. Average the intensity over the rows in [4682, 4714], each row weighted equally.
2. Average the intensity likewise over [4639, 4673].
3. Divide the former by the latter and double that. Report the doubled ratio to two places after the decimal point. 1.91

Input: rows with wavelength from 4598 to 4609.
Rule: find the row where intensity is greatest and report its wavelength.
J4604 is 4599.0 angstrom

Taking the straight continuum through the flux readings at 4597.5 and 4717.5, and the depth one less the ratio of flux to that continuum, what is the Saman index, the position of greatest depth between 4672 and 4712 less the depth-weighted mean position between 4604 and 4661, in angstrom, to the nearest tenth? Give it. 53.5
